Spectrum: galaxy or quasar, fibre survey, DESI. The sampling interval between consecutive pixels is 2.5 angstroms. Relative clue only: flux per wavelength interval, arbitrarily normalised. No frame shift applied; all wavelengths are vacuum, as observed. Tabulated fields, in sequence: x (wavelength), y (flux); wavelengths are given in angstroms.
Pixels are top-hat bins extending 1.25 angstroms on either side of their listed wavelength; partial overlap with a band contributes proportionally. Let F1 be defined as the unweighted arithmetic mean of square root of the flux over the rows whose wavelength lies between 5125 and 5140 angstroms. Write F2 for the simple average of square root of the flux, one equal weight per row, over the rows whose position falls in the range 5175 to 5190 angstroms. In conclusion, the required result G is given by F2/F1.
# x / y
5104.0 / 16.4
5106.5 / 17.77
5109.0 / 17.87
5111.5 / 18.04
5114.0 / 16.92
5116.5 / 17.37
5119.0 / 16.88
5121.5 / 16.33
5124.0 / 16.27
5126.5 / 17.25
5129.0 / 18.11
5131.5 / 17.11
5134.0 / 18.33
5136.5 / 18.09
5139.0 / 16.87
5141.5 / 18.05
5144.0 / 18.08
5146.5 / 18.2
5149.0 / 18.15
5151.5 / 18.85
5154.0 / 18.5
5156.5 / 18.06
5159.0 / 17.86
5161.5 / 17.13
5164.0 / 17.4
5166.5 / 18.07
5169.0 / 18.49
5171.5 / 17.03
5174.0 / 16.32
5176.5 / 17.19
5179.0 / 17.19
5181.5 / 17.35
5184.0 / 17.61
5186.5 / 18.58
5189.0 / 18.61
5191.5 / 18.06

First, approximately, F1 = 4.20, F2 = 4.21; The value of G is 1.00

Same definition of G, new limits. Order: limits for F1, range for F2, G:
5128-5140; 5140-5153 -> 1.02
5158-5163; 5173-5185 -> 0.99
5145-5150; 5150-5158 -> 1.01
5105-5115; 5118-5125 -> 0.97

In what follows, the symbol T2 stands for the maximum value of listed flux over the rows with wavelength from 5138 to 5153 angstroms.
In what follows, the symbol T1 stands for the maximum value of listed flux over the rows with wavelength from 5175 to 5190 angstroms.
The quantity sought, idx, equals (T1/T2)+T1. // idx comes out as 19.60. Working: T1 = 18.61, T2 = 18.85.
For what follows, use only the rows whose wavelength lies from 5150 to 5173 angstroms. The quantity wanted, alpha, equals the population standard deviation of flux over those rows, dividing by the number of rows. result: 0.60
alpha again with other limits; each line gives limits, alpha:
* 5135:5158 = 0.50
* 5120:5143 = 0.75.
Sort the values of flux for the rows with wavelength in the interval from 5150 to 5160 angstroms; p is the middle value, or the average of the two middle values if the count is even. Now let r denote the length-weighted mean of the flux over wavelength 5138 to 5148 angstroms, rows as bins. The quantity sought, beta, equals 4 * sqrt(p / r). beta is 4.05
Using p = 18.3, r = 17.8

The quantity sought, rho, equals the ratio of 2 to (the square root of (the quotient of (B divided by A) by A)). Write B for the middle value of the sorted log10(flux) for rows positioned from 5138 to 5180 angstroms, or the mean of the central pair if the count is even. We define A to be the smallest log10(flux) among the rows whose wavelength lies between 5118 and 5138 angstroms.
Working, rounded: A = 1.21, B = 1.26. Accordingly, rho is 2.16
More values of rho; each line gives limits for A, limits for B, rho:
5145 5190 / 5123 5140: 2.18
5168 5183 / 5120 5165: 2.16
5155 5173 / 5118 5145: 2.21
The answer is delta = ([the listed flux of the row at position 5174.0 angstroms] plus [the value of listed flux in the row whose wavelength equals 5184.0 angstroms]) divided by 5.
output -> 6.79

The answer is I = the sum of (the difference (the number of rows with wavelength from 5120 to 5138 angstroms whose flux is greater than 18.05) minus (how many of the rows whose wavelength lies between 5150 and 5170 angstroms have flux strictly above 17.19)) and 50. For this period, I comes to 46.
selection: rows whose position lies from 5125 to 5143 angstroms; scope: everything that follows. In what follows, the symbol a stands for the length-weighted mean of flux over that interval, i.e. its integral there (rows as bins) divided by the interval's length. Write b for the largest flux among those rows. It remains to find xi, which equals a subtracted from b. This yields 0.66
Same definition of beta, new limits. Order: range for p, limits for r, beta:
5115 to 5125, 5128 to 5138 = 3.85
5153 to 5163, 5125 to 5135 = 4.04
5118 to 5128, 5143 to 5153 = 3.81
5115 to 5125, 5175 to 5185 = 3.92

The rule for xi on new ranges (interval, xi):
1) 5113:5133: 1.06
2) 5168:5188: 1.11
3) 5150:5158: 0.41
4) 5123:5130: 0.90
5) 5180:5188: 0.73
